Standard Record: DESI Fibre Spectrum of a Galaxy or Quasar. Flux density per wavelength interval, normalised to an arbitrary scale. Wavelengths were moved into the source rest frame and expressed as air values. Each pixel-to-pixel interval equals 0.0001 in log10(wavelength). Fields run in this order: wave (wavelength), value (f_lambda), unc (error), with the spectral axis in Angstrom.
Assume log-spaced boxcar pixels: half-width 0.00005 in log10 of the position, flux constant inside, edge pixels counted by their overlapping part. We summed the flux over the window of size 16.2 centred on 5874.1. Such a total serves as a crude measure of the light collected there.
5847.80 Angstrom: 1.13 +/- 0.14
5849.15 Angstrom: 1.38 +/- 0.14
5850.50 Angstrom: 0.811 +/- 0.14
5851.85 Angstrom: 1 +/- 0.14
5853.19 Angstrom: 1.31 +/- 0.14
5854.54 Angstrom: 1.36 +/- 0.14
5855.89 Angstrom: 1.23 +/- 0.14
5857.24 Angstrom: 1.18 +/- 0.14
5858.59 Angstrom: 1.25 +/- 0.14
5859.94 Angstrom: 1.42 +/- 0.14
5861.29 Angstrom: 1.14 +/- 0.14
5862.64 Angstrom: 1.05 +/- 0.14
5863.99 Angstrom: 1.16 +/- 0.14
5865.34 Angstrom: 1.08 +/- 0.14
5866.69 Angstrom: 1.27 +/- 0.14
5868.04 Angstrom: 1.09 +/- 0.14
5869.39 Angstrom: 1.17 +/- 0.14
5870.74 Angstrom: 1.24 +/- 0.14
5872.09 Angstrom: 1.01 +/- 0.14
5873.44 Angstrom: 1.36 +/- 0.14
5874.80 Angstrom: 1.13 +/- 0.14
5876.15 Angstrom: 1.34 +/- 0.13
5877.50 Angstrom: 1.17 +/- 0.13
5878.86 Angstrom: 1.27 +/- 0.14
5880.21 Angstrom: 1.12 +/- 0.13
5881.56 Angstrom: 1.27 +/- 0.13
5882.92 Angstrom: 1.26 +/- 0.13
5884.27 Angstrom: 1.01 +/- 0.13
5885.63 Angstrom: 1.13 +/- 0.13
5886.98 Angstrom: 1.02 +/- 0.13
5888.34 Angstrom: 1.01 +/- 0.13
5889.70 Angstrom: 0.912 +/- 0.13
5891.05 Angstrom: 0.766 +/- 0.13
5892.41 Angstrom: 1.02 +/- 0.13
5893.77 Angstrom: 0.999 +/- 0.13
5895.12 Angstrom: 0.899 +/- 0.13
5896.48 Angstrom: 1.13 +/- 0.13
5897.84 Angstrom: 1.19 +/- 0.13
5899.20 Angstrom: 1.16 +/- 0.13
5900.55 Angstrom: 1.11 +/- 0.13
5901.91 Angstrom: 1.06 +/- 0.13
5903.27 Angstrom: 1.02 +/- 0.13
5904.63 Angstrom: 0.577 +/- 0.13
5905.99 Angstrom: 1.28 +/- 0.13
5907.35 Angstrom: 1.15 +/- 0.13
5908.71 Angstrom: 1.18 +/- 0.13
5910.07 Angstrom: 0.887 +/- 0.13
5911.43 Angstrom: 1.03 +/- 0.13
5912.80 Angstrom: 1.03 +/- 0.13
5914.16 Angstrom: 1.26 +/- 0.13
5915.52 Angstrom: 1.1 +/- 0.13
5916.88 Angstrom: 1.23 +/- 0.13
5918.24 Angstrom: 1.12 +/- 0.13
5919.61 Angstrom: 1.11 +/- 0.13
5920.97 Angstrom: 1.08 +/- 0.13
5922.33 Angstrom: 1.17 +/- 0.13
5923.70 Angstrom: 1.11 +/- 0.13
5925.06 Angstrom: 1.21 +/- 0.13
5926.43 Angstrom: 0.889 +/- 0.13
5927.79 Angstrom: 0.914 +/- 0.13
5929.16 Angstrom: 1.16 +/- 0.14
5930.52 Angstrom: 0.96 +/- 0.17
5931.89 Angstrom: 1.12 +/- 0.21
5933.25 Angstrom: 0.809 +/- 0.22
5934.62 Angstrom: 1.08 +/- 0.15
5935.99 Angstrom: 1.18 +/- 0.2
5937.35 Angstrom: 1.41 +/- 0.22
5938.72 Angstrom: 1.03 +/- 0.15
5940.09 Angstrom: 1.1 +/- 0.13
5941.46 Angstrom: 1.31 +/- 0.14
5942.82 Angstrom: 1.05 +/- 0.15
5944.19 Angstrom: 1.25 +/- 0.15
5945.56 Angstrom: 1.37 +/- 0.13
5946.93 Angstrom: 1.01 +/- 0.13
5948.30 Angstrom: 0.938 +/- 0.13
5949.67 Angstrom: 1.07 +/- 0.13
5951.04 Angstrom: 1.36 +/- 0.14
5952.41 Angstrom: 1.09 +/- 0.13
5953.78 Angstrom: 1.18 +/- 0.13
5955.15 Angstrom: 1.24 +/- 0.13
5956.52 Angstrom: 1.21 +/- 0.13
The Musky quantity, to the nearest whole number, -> 14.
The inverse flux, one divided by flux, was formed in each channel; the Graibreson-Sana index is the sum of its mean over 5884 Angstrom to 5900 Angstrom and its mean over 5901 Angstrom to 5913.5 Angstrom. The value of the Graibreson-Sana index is 2.02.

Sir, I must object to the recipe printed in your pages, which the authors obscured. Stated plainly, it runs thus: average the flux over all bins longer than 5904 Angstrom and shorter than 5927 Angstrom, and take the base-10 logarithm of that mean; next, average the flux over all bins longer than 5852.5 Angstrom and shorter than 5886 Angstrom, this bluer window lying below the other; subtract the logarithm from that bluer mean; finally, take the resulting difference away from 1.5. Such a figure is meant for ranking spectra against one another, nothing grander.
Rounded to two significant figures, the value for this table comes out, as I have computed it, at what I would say 0.33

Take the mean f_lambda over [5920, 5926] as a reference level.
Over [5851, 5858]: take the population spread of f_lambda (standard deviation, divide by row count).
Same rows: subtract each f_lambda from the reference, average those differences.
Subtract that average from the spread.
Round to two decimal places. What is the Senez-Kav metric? 0.20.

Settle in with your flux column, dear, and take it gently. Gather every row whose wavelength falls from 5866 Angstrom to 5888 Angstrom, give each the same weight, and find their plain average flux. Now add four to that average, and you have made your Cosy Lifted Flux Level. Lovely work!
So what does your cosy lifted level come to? 5.18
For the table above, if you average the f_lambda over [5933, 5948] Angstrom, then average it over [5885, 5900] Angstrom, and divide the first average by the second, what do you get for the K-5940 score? 1.12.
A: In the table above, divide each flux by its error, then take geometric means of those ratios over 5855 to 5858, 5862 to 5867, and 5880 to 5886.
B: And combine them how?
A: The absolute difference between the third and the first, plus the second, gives 8.4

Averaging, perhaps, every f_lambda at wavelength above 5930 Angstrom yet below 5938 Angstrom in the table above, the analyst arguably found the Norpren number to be 1.09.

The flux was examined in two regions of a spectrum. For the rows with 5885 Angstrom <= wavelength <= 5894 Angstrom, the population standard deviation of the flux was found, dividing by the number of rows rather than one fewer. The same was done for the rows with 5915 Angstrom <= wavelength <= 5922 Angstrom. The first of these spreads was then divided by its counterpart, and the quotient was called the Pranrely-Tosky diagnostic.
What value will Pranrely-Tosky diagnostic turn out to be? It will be 2.0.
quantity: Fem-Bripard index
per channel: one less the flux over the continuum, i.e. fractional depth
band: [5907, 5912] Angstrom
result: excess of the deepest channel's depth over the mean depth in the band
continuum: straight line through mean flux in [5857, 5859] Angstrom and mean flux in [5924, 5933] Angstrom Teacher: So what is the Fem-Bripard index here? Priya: 0.16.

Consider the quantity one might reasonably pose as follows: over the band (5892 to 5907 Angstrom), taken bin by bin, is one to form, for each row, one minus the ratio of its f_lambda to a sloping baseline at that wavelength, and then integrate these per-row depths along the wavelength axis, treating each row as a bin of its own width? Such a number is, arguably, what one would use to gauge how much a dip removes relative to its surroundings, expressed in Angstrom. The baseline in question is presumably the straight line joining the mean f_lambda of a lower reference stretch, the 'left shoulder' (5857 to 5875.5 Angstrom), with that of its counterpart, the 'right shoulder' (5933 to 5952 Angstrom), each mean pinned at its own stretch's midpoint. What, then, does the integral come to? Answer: 1.6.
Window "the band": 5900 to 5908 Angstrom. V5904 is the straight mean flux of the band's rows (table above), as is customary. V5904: 1.03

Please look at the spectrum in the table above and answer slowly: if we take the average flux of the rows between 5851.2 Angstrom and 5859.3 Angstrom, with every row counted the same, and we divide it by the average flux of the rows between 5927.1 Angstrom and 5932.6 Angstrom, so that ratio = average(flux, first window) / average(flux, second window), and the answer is 1.18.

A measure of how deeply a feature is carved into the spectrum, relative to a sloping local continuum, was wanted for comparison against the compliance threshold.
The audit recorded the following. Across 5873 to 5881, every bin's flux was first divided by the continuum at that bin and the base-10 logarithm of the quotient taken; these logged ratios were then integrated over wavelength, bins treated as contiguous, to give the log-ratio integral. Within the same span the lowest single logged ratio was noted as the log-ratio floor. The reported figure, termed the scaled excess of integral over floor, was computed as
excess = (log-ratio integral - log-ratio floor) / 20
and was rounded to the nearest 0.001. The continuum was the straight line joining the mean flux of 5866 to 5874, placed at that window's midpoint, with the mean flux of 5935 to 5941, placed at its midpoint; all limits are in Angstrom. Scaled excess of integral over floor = 0.007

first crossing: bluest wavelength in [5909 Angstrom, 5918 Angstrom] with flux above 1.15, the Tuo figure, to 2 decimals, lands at 5914.16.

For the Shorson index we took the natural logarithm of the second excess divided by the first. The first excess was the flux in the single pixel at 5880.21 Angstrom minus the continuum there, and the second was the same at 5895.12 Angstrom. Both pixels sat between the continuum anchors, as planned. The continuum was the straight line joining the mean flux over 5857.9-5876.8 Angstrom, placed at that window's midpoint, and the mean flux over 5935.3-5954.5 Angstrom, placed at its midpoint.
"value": 1.4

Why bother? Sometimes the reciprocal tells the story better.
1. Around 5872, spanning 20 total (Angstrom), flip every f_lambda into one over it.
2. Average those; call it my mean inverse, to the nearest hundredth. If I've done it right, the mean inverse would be 0.85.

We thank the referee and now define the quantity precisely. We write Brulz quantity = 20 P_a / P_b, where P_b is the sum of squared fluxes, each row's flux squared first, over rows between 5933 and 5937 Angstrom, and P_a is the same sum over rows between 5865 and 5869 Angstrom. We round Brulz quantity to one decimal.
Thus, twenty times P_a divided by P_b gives 24.7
